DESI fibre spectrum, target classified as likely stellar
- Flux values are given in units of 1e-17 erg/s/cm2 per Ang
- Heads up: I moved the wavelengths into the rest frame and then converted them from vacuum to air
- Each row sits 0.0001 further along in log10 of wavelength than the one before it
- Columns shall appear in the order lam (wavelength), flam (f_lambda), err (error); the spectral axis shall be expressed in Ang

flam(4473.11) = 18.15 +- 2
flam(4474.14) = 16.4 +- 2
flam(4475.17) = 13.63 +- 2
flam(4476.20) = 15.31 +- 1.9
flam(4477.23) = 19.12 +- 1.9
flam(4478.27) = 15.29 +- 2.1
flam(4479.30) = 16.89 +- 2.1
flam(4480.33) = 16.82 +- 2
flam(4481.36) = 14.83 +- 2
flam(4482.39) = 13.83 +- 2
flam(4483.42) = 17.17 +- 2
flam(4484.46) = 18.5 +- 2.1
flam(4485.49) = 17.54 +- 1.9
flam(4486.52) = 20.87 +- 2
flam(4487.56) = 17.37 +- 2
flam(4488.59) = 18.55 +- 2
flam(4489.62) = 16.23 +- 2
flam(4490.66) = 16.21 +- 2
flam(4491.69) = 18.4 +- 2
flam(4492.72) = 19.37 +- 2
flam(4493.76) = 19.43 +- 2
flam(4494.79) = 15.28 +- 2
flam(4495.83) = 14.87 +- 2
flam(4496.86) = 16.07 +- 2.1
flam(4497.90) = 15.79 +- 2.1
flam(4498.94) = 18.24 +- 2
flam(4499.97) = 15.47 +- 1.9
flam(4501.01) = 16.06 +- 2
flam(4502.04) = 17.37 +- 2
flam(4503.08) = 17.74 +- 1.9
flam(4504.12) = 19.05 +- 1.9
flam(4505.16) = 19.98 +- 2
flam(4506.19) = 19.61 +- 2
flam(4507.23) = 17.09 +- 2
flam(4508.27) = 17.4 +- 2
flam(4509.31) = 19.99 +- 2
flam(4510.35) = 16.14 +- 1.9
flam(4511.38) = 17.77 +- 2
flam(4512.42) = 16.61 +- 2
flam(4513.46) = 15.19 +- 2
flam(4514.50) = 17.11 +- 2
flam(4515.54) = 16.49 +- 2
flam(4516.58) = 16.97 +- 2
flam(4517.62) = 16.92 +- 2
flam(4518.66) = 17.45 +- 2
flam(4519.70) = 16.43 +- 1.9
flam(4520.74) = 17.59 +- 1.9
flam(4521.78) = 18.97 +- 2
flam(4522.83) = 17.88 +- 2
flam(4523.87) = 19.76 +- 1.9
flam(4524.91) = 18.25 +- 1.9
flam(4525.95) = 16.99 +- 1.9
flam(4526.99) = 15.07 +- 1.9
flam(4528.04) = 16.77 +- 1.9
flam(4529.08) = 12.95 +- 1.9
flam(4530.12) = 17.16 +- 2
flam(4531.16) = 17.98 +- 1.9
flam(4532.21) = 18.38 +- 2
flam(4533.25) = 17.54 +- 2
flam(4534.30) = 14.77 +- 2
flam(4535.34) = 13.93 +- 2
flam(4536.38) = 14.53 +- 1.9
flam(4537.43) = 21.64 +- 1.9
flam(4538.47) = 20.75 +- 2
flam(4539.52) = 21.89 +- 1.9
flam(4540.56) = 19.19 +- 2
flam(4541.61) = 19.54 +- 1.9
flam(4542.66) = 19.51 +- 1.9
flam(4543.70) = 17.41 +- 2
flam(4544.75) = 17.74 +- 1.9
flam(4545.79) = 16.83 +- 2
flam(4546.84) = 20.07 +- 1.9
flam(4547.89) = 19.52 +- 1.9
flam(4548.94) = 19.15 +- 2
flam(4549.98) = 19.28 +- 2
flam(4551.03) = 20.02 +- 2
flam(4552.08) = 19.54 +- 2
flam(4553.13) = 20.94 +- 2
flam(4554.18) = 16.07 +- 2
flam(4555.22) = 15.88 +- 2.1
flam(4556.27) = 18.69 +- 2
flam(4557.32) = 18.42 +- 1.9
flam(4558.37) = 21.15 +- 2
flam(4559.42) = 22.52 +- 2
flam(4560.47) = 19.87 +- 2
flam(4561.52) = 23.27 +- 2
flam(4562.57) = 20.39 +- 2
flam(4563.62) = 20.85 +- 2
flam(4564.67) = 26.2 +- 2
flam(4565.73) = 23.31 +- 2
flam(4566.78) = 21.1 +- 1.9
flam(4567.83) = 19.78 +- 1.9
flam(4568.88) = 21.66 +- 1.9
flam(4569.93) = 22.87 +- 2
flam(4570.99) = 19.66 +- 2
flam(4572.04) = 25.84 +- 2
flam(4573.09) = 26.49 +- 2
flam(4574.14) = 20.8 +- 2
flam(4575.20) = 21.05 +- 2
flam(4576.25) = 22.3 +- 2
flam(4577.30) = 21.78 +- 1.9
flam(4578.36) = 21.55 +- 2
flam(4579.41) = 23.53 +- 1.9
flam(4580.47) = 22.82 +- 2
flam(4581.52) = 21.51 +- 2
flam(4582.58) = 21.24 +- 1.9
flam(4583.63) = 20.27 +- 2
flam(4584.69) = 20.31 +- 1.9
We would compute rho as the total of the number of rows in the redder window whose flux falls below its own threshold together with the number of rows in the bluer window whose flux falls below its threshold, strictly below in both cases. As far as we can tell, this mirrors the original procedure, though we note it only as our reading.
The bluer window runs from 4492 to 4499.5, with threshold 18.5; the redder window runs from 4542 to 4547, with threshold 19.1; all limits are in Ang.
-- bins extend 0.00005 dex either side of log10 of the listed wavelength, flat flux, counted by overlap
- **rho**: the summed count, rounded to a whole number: 8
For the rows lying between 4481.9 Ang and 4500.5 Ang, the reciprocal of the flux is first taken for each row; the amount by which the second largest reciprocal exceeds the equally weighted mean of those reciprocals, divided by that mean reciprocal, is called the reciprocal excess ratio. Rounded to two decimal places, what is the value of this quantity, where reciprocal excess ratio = 0.14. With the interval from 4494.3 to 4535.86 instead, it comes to 0.21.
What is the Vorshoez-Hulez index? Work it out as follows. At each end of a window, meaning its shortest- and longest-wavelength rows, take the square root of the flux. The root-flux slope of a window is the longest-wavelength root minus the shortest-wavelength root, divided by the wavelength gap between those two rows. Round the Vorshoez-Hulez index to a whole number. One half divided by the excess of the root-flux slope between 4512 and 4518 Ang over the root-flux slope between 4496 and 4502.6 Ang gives -21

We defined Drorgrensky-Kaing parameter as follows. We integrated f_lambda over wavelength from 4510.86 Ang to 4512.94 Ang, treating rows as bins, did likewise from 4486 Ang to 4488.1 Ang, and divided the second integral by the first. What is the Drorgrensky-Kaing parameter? 1.1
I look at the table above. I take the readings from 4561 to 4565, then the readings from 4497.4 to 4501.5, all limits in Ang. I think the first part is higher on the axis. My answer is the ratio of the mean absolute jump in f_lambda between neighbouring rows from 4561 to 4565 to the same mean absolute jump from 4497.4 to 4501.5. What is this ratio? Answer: 1.5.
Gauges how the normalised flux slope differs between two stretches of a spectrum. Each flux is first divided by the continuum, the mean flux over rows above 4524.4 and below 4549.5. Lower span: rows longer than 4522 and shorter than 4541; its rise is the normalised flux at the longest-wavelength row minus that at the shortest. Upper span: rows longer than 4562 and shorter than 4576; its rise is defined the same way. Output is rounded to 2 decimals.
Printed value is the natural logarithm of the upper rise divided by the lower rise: -0.69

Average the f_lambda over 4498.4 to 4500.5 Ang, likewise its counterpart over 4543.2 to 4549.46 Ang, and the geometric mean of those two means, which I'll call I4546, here 17.6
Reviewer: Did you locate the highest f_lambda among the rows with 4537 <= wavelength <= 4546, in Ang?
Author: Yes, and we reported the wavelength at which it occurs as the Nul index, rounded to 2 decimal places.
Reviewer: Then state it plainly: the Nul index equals 4539.52 Ang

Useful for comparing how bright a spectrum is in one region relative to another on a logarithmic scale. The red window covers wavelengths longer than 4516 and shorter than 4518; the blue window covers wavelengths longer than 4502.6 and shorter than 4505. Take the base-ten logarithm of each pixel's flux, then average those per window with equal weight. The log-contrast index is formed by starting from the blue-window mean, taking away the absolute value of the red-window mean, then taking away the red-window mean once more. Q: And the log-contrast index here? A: -1.19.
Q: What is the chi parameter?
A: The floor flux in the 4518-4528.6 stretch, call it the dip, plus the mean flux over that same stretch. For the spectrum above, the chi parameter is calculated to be 32.6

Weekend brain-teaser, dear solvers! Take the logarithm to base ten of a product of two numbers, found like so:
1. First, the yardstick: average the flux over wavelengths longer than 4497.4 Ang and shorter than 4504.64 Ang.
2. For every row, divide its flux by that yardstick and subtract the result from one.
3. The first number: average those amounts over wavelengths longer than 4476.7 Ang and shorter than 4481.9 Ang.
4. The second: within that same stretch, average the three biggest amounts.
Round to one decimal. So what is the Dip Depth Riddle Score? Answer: -2.6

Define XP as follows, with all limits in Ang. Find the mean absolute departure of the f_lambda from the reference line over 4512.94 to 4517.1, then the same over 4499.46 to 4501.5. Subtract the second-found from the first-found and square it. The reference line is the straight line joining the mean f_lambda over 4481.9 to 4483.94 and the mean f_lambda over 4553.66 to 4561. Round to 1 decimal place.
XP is 0.0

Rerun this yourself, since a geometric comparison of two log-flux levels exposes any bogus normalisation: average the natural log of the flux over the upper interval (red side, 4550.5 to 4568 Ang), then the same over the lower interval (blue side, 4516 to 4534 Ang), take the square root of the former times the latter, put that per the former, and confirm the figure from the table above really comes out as 0.97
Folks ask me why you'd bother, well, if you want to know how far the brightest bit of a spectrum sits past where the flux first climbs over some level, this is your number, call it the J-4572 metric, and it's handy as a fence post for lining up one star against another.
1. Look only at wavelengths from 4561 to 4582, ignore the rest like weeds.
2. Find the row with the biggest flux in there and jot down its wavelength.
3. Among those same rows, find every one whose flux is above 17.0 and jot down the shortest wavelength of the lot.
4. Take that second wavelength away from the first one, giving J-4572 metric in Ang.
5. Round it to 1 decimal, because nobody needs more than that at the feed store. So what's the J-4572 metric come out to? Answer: 11.6 Ang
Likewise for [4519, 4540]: 18.8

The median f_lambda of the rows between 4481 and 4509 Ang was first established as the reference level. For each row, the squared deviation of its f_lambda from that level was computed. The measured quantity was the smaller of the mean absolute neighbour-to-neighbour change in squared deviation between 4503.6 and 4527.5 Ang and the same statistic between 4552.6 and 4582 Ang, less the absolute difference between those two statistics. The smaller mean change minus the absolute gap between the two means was -14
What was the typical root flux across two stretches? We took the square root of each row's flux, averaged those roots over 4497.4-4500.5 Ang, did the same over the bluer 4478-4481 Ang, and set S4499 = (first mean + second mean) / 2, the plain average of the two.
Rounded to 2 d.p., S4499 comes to 4.05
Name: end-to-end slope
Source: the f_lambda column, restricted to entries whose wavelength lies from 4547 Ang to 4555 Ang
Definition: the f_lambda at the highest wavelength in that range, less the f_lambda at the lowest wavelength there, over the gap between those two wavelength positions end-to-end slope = -0.55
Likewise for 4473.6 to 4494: 0.15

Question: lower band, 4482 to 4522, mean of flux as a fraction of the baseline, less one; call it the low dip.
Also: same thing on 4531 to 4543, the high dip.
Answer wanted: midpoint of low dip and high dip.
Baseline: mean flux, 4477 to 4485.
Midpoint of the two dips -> 0.08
